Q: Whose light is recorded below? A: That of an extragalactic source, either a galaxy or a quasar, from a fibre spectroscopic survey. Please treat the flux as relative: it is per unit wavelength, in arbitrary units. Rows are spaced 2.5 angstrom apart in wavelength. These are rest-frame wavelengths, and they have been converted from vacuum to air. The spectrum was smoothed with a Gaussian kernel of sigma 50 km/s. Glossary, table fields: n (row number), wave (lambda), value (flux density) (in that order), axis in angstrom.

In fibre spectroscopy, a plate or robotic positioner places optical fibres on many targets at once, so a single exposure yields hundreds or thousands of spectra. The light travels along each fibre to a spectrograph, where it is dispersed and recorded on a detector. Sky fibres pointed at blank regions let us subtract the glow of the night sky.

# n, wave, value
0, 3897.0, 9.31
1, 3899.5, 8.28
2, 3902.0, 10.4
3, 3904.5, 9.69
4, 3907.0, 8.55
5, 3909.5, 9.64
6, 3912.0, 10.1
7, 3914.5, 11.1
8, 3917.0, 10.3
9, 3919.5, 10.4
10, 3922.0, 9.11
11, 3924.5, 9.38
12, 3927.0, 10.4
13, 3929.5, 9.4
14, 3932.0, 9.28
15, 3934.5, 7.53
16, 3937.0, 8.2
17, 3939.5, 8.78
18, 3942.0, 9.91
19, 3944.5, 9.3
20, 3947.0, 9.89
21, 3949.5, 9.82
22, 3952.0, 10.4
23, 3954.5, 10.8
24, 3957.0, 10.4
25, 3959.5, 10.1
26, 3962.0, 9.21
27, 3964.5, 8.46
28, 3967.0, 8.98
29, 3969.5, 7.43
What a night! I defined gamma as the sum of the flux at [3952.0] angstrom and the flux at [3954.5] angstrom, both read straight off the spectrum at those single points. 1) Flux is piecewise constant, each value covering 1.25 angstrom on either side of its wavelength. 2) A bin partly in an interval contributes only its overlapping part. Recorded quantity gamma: 21.2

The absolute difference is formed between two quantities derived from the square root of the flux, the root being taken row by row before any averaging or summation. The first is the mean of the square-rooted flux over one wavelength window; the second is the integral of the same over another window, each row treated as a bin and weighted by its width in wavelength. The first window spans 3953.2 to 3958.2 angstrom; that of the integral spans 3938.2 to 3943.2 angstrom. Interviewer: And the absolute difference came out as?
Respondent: 12.0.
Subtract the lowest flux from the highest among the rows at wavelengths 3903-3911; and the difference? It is 1.14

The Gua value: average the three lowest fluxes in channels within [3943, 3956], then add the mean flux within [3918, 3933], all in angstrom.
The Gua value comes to 19.3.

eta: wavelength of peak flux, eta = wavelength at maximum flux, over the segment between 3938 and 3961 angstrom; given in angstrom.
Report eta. 3954.5 angstrom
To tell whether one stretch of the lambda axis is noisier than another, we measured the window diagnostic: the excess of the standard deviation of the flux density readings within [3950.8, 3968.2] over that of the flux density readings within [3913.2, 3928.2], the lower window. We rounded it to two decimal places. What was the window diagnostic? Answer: 0.14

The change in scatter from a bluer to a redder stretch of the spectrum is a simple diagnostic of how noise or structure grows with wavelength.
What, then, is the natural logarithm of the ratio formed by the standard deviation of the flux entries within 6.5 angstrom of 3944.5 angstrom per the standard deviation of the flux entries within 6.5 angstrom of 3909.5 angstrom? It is -0.6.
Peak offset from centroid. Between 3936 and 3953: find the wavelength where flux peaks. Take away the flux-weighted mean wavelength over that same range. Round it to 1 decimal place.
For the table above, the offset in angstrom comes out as 7.2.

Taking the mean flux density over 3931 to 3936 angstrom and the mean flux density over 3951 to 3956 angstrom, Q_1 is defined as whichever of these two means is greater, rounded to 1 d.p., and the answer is 10.6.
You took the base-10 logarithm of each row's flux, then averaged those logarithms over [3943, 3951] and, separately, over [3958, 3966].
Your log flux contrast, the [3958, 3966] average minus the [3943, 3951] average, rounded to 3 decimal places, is -0.020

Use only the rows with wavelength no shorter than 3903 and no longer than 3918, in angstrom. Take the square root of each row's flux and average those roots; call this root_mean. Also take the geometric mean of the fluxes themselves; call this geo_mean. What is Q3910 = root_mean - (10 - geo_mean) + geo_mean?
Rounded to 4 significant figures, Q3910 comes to 12.88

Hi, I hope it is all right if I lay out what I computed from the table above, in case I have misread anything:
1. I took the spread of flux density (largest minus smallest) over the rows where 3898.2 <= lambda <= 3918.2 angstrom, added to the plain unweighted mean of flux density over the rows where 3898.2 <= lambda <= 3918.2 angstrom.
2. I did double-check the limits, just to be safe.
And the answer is 12.6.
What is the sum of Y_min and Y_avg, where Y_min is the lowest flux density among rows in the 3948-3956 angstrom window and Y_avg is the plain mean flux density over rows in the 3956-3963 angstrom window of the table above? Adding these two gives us 19.7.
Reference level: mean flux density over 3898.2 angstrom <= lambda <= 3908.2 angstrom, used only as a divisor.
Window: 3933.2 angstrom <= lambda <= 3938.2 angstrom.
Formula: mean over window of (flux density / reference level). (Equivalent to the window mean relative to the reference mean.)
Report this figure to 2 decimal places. 0.85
